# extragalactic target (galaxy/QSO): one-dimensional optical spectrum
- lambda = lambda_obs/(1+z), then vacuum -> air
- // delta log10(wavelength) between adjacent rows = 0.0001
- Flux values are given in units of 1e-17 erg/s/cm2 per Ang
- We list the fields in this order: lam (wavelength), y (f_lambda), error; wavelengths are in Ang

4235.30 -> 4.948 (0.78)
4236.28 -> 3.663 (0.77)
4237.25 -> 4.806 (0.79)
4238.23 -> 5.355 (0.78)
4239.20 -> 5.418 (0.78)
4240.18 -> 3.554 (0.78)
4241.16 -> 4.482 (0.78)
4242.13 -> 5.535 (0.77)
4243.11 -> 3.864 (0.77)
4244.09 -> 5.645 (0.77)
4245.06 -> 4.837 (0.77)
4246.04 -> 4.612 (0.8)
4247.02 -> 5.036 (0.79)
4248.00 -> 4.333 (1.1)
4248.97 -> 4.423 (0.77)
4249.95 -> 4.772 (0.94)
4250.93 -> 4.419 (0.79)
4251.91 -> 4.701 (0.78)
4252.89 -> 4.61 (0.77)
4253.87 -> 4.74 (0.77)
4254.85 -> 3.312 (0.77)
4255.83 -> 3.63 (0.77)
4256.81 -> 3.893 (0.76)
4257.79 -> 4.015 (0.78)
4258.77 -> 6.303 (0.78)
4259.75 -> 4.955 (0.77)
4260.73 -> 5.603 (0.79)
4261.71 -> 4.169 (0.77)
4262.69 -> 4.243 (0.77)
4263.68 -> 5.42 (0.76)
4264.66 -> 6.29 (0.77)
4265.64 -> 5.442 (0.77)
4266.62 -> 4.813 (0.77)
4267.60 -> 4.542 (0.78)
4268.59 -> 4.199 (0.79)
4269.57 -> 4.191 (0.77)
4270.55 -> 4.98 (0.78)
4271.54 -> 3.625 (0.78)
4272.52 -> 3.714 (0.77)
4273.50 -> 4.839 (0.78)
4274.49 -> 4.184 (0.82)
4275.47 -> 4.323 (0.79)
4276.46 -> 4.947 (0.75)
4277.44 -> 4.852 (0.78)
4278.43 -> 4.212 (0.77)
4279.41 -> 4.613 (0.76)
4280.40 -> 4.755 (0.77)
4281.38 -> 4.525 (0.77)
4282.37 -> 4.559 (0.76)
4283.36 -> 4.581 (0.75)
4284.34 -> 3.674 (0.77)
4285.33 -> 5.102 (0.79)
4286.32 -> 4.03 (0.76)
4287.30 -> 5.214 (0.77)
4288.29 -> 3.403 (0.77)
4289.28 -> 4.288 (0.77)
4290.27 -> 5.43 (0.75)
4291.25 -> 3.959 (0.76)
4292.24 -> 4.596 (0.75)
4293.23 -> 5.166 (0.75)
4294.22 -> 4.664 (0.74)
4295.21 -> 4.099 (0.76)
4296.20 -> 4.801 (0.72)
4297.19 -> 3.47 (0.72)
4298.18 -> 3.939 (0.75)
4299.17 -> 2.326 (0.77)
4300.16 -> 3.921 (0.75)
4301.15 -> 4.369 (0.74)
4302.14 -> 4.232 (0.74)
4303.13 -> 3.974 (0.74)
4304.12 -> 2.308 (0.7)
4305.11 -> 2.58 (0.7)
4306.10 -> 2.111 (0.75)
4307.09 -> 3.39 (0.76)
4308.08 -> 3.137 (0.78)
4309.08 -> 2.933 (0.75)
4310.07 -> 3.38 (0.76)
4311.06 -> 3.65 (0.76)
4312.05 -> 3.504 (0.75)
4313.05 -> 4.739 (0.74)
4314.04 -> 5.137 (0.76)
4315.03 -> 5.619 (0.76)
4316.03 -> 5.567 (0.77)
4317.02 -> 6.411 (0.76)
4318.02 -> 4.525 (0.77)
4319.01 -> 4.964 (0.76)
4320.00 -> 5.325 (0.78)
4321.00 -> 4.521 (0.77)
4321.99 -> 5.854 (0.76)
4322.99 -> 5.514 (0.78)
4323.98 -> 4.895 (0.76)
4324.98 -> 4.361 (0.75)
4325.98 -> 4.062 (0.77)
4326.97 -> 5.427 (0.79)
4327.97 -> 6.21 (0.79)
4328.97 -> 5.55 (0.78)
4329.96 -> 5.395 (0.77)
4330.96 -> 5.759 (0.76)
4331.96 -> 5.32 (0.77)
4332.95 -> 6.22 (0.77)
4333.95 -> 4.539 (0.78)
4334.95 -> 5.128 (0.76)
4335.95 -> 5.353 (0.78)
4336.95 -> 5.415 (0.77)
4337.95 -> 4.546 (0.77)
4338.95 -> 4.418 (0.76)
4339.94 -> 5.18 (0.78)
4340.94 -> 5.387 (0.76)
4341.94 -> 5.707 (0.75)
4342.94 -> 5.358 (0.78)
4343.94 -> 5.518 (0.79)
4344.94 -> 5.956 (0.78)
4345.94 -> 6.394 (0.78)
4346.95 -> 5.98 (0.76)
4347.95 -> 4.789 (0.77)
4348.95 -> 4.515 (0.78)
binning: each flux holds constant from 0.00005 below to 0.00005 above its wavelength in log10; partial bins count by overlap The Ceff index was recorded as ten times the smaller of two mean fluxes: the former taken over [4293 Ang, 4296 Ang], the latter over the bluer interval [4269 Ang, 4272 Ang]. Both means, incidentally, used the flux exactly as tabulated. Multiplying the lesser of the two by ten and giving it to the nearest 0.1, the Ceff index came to 42.7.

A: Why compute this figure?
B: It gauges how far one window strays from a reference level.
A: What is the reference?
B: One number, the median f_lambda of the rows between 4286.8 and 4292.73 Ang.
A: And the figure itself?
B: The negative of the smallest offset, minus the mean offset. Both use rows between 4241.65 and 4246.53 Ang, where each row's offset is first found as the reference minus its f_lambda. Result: 1.7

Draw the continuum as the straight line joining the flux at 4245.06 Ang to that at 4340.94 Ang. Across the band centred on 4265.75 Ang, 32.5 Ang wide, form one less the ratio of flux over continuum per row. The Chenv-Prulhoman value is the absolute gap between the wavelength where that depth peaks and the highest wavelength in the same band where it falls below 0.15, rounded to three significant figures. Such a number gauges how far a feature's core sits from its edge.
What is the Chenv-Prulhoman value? 26.5 Ang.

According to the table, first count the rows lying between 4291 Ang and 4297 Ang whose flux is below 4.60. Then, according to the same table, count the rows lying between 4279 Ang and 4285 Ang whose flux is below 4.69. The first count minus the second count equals -2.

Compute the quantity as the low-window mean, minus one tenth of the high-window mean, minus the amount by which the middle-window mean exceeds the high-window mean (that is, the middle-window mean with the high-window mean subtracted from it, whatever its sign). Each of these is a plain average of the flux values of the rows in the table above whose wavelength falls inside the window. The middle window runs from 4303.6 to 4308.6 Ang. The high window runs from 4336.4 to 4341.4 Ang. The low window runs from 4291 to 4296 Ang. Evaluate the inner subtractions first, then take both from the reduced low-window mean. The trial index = 6.3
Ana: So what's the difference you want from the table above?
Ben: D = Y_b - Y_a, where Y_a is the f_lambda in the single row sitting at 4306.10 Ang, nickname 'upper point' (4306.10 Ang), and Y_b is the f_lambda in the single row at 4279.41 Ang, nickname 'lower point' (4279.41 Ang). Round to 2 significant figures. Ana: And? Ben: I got 2.5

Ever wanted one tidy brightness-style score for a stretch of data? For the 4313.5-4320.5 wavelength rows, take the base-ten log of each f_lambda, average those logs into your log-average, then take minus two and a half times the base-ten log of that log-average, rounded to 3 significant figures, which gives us 0.346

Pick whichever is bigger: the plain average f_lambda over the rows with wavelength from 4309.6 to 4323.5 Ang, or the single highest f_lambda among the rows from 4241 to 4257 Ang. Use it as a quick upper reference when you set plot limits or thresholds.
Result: 5.6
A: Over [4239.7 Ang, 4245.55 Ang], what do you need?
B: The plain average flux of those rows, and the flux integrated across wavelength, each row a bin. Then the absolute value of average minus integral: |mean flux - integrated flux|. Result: 22.6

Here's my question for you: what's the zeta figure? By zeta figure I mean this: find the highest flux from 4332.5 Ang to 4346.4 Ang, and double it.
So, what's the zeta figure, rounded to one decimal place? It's 12.8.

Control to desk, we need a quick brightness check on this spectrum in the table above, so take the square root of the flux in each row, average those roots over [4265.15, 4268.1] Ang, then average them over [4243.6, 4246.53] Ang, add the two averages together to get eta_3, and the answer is 4.46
